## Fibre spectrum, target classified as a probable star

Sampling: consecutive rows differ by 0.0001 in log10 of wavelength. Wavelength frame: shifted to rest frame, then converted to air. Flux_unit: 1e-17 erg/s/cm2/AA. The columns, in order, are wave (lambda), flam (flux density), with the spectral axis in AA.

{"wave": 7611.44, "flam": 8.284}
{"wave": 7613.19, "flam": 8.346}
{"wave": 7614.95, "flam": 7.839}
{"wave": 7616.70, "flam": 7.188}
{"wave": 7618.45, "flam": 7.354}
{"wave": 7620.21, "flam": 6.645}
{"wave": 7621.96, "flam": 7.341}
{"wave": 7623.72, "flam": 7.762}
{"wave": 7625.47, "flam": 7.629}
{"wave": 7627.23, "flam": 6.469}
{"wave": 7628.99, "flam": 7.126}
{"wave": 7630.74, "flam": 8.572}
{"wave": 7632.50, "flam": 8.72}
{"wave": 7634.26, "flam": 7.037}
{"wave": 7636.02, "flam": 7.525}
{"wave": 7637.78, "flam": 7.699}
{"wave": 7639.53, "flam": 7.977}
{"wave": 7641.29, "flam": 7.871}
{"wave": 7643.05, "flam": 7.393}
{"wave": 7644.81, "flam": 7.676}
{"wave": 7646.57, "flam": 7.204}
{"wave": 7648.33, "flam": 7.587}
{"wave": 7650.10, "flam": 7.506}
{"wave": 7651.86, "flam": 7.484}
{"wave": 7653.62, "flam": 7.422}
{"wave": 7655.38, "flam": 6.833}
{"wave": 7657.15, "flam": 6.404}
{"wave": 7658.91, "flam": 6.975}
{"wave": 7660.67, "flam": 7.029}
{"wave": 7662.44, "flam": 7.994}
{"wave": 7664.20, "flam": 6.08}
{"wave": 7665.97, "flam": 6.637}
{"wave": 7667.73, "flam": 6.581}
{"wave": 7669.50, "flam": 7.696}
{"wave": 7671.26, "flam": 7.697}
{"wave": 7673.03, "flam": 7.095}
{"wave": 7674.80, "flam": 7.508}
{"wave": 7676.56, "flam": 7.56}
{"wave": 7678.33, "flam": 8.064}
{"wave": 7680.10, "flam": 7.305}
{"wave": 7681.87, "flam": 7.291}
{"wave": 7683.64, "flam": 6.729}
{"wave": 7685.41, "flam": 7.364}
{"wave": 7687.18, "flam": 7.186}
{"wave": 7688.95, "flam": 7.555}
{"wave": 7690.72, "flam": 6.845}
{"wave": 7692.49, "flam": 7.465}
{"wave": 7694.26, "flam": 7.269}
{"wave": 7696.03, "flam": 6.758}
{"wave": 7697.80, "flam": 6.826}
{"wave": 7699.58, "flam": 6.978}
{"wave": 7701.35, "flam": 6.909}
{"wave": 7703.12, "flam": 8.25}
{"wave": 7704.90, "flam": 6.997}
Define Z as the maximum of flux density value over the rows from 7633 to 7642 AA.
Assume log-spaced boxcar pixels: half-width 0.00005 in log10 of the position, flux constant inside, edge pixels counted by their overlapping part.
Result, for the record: 7.977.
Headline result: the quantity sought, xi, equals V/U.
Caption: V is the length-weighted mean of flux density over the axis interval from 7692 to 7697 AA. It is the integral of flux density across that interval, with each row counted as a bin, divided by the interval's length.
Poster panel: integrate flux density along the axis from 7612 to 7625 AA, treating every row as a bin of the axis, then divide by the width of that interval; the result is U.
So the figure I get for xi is 0.95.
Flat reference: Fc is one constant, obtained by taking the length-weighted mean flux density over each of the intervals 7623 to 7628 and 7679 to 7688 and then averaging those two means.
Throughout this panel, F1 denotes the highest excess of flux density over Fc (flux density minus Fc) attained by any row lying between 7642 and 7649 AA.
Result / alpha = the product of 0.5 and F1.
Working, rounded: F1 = 0.43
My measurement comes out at 0.22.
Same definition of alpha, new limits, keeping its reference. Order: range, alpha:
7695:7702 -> -0.13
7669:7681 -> 0.41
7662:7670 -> 0.38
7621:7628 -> 0.26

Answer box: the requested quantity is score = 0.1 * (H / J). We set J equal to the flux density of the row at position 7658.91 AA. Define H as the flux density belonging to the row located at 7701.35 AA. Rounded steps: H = 6.909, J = 6.975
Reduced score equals 0.099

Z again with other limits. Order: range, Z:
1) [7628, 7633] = 8.72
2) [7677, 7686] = 8.064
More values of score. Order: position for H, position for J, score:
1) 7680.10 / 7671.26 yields 0.095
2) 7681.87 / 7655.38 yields 0.107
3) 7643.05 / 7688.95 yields 0.098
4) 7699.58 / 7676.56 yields 0.092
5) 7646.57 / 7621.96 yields 0.098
